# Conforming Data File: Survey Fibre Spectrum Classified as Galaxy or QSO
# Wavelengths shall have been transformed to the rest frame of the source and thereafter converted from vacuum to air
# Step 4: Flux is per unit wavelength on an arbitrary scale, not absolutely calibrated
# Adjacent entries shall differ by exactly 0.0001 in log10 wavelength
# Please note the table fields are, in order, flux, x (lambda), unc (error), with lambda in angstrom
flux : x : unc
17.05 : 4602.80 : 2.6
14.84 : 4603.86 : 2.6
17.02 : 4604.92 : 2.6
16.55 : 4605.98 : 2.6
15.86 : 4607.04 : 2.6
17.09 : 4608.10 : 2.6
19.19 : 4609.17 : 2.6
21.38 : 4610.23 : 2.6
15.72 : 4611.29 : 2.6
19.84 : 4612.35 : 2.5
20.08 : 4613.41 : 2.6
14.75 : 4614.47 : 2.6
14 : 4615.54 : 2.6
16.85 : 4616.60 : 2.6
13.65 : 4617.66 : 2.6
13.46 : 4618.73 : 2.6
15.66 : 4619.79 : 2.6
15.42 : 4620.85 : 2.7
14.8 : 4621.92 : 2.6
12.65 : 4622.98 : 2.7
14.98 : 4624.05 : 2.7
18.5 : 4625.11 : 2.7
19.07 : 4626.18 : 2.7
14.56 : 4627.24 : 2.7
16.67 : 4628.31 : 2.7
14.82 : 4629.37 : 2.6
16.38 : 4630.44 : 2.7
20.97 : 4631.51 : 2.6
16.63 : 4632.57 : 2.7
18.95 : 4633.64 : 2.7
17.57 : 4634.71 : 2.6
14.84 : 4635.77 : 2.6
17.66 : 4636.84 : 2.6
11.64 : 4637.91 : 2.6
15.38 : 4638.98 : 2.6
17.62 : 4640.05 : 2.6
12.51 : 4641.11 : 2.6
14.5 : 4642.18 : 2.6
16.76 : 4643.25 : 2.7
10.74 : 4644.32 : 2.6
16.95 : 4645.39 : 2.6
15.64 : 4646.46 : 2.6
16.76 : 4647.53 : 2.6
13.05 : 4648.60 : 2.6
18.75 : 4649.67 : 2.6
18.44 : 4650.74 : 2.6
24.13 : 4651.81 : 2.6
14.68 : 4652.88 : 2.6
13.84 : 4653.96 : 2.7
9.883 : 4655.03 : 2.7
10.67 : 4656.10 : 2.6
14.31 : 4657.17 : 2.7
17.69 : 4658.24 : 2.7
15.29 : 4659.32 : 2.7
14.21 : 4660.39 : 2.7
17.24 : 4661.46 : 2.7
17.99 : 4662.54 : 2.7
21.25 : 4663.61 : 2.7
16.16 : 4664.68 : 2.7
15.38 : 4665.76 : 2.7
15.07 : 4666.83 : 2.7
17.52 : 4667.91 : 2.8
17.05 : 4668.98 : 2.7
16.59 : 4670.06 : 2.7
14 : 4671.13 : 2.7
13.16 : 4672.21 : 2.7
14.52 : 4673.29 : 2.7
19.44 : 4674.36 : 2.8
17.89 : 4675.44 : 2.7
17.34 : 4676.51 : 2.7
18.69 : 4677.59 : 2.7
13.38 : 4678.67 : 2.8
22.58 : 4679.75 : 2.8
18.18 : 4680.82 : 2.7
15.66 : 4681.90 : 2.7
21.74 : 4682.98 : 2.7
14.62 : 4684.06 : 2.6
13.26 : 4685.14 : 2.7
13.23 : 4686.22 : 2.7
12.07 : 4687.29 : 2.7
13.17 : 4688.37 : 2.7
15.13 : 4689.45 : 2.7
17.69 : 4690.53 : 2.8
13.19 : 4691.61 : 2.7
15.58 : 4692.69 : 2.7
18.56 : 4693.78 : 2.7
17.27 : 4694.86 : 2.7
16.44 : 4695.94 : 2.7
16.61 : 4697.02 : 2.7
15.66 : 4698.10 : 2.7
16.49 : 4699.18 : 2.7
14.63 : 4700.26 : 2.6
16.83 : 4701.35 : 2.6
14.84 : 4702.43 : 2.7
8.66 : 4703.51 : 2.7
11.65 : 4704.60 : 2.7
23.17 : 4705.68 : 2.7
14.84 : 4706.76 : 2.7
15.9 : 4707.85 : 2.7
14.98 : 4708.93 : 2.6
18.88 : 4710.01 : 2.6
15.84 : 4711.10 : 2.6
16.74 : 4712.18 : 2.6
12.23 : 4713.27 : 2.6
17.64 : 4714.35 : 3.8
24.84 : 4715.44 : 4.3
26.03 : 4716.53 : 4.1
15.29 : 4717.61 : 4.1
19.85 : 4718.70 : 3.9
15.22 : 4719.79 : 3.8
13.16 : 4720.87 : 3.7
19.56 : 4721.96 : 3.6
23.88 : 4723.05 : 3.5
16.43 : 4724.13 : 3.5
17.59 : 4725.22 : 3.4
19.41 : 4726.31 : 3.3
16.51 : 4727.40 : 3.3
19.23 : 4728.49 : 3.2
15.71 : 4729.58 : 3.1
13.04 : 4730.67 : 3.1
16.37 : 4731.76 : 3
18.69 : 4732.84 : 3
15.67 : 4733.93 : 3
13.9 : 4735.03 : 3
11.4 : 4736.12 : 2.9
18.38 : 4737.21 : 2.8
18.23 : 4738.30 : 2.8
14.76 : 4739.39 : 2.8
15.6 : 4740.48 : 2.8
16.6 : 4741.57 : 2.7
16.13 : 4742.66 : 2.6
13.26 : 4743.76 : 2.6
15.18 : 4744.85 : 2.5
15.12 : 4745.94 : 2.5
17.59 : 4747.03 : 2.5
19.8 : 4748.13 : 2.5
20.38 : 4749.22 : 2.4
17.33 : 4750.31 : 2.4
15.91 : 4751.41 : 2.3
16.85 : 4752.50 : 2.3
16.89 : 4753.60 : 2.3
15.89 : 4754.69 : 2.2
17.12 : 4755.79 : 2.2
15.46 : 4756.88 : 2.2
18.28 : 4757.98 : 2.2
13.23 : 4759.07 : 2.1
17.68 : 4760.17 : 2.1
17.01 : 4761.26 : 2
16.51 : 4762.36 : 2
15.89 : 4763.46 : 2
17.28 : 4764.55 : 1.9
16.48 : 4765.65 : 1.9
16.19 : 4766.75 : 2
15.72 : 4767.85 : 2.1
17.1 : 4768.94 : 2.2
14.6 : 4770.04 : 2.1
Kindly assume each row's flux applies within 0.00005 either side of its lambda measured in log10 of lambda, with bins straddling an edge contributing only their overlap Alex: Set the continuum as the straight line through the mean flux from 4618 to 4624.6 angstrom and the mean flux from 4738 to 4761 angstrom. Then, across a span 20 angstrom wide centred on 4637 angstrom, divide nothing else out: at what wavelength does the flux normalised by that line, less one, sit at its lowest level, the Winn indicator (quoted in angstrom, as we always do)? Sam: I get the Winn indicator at 4644.32 angstrom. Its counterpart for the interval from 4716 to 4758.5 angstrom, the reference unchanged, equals 4736.12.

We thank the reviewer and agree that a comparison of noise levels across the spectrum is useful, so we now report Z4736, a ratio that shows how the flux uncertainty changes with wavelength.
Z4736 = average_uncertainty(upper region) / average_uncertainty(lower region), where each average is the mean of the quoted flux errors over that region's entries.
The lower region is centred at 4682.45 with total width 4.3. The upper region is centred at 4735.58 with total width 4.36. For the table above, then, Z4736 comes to 1.09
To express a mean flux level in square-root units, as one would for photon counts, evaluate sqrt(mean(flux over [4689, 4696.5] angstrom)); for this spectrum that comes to 4.03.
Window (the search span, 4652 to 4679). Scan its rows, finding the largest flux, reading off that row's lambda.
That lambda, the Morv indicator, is 4663.61 angstrom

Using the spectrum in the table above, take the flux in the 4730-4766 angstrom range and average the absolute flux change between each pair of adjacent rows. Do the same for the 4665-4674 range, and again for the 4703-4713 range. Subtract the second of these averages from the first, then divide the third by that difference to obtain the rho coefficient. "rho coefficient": 5.7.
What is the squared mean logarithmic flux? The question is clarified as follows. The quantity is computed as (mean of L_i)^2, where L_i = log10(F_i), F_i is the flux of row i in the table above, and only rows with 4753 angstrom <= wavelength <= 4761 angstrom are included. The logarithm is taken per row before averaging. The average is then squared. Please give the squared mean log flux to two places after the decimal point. 1.47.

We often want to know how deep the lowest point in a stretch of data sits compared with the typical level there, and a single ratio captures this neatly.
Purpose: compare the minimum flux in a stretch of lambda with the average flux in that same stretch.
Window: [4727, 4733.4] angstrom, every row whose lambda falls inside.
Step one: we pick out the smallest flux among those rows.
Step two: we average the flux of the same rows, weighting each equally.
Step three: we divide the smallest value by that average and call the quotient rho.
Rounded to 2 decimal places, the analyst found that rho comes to 0.79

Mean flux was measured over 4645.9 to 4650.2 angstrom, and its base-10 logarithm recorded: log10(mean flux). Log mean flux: 1.21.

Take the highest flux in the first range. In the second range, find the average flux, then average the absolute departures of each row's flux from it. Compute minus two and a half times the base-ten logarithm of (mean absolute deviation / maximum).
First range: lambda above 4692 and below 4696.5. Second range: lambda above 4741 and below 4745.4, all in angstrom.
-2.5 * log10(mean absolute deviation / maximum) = 3.1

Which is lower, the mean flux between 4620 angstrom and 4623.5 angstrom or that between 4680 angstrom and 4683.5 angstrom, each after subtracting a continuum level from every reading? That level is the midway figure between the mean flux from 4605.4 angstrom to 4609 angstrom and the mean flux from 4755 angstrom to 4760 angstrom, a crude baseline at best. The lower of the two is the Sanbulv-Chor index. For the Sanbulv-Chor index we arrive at -2.0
